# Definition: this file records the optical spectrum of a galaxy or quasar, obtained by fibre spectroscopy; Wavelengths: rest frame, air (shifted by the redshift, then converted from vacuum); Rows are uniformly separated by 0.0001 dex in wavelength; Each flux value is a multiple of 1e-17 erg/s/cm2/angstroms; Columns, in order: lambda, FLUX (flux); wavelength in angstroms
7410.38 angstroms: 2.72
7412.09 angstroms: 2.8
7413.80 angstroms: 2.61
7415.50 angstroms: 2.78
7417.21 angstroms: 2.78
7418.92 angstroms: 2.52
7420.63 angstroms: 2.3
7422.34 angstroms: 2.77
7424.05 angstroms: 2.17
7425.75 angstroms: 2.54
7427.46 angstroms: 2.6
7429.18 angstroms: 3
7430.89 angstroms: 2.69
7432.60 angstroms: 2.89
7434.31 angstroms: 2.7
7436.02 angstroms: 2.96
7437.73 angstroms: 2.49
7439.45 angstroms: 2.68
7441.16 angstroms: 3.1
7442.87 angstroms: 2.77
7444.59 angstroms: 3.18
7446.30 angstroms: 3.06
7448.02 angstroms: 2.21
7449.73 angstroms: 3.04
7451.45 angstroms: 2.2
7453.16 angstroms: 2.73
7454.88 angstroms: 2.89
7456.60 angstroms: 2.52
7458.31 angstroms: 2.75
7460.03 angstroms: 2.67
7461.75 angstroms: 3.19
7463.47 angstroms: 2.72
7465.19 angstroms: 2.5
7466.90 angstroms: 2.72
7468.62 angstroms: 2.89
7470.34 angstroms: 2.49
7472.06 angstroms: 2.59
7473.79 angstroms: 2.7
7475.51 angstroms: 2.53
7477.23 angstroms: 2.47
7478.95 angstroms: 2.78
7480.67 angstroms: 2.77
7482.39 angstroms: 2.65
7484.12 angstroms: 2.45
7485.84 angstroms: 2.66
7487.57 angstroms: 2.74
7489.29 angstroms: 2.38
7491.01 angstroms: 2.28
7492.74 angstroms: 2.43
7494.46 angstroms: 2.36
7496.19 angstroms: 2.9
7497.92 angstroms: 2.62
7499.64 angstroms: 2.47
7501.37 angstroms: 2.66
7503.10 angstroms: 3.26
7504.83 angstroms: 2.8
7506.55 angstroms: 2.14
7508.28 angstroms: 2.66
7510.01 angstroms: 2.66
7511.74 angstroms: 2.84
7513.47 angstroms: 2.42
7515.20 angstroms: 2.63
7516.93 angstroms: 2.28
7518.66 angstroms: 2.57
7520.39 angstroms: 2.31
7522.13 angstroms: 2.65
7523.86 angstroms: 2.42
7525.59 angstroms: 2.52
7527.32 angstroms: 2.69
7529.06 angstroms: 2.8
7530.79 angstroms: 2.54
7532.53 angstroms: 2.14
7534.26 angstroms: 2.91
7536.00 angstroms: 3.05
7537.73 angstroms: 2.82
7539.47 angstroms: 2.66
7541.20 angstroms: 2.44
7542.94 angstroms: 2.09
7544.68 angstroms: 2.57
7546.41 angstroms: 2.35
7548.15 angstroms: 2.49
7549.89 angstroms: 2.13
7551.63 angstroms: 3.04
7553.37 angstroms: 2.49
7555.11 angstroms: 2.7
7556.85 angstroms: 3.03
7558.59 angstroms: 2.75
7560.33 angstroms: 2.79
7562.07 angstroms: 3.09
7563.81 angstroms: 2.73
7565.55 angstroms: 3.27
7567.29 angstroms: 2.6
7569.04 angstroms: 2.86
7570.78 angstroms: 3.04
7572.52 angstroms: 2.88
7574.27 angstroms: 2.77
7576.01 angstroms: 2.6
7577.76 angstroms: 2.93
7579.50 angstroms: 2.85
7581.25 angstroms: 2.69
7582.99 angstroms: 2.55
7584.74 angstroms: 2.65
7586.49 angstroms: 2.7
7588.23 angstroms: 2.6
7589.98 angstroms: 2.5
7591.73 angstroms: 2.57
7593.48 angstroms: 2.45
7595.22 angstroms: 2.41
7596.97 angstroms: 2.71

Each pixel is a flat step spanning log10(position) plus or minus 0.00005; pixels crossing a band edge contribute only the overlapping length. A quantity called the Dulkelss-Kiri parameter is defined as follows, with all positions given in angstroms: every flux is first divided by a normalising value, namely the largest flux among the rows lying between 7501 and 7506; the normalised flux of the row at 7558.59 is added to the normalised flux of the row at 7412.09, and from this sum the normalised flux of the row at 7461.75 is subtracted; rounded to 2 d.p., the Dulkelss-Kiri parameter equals 0.72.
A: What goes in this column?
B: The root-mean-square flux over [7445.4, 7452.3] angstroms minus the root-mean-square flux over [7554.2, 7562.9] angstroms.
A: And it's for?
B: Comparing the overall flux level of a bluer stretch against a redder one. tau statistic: -0.2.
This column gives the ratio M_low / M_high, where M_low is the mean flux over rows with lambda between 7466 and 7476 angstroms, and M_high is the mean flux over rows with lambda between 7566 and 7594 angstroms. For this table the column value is 0.98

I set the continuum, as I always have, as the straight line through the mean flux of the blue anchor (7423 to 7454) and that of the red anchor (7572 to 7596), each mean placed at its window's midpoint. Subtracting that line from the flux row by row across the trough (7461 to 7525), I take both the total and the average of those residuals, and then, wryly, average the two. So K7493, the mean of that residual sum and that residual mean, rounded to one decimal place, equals -1.6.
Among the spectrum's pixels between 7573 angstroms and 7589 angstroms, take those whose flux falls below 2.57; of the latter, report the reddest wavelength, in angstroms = 7582.99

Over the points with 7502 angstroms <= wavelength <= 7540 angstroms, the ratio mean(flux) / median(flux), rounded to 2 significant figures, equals 0.99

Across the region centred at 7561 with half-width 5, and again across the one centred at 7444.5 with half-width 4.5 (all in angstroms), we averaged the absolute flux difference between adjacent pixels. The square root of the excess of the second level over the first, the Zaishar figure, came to 0.35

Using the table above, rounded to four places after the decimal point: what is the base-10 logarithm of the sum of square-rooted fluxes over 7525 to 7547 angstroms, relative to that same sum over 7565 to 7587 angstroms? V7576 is -0.0178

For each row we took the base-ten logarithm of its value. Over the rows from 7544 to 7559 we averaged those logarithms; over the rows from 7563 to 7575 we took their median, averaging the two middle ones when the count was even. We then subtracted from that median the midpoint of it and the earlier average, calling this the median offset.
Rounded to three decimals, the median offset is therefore 0.021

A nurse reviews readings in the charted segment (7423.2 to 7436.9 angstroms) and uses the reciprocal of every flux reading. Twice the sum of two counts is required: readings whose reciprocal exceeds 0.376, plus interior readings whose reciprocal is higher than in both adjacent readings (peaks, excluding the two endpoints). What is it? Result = 10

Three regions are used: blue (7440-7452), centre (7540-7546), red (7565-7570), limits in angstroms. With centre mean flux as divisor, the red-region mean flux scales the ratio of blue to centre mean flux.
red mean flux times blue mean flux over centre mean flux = 3.4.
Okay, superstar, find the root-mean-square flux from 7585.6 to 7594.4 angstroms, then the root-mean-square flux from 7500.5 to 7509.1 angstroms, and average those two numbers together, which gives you 2.65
